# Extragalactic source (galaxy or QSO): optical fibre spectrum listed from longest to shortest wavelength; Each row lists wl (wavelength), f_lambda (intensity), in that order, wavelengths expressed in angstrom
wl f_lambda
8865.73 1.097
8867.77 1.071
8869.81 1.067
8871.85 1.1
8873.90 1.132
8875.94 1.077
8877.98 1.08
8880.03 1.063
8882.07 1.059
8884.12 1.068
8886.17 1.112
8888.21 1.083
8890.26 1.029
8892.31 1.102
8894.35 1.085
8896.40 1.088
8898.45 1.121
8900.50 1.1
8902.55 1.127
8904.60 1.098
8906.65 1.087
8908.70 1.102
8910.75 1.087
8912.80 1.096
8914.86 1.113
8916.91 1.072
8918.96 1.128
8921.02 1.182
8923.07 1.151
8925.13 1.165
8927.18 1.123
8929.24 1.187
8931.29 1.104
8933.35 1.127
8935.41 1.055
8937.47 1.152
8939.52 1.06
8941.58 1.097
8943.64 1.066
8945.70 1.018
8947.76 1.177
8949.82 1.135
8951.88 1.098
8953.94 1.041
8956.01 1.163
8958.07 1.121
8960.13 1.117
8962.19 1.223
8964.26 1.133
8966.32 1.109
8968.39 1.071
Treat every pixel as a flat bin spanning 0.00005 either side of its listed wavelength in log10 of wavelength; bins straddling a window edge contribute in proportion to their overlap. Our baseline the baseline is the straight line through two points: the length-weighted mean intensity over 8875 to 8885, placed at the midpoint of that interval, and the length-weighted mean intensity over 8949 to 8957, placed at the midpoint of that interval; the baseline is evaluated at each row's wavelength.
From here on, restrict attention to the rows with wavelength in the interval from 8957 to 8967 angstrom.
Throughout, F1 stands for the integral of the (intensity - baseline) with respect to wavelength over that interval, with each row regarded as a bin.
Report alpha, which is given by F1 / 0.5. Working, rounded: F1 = 0.30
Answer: 0.59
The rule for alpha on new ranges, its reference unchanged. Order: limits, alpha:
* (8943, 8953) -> -0.11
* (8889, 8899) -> 0.13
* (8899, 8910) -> 0.46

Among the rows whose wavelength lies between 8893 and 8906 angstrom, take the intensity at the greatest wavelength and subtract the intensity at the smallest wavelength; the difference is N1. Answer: 0.01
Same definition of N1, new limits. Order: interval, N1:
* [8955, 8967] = -0.05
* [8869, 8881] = 0.00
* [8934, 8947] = -0.04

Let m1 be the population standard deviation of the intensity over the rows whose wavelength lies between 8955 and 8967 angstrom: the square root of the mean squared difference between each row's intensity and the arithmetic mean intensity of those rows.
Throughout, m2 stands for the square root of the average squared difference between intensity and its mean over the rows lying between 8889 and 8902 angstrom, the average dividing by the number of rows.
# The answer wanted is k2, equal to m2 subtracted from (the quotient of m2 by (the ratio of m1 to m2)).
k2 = -0.0077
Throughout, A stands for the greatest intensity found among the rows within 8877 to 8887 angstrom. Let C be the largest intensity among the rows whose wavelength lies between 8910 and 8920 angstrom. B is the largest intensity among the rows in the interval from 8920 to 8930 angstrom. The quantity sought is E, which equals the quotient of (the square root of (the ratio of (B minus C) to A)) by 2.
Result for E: 0.12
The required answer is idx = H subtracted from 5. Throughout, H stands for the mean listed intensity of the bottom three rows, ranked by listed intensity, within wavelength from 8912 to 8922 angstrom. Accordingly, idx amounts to 3.91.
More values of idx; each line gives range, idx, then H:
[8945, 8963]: 3.95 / 1.05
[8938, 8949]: 3.95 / 1.05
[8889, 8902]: 3.93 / 1.07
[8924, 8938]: 3.91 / 1.09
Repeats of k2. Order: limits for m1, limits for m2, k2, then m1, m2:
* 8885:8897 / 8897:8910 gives -0.0066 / 0.026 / 0.014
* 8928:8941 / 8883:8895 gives -0.0116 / 0.047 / 0.027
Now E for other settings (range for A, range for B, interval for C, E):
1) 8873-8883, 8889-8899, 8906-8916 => 0.04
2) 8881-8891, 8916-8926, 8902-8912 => 0.11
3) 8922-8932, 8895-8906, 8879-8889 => 0.06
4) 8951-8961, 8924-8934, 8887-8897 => 0.14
